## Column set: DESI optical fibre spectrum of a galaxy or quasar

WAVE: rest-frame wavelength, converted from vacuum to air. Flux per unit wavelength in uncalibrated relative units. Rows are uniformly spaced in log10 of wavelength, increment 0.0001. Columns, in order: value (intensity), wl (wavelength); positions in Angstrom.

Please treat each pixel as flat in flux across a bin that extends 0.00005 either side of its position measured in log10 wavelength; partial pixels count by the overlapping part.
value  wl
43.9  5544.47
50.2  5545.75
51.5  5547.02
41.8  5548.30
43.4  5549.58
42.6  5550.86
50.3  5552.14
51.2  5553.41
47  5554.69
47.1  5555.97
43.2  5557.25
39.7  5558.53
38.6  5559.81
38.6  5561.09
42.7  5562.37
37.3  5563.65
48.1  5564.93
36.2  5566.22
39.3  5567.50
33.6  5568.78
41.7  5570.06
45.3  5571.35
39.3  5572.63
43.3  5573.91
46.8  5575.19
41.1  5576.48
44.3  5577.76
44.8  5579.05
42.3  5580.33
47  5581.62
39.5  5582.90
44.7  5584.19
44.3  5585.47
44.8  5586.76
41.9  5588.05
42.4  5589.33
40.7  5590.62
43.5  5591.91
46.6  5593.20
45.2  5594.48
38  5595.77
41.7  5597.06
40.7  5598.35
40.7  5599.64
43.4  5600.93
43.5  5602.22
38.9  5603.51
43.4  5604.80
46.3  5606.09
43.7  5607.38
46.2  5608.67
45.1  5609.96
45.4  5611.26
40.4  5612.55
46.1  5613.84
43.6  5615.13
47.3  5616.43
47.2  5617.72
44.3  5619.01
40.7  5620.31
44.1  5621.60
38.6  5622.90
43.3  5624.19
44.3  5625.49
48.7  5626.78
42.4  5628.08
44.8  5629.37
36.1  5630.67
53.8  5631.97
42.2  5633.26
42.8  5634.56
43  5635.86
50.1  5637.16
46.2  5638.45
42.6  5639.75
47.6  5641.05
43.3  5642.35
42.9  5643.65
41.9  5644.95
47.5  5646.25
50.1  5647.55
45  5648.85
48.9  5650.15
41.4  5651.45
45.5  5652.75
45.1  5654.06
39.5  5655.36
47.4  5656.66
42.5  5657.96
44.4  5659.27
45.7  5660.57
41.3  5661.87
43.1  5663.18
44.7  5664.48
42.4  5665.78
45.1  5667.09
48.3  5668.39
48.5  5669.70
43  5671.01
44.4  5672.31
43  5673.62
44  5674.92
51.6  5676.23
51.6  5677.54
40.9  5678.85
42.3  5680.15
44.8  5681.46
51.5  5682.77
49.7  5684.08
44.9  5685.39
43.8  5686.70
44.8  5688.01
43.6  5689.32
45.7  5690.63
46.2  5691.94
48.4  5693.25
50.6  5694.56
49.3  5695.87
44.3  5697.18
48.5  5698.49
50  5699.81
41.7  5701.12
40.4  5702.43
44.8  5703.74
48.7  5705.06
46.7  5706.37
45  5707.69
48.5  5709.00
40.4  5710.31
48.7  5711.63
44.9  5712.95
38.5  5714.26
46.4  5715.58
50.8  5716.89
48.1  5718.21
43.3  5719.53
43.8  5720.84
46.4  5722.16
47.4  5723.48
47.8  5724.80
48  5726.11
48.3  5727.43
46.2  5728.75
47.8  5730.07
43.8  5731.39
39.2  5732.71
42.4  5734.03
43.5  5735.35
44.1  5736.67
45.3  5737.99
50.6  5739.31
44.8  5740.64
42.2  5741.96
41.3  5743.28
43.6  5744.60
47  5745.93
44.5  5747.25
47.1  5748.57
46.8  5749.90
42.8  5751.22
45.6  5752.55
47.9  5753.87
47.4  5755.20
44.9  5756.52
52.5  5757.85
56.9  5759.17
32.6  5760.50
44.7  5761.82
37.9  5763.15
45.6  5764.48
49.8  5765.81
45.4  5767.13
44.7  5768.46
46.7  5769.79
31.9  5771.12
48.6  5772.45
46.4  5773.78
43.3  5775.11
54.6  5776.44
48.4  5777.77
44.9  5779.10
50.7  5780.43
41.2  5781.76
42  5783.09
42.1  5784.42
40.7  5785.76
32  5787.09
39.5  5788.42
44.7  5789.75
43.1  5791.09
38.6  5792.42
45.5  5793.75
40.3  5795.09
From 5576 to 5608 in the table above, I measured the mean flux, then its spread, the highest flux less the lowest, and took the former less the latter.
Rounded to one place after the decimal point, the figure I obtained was 33.9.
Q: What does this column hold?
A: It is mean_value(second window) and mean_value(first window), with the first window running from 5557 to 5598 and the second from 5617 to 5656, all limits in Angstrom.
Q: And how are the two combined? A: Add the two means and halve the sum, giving 43.3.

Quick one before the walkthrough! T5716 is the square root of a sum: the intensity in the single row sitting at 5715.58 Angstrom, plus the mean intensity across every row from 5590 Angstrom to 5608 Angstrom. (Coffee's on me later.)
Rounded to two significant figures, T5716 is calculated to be 9.4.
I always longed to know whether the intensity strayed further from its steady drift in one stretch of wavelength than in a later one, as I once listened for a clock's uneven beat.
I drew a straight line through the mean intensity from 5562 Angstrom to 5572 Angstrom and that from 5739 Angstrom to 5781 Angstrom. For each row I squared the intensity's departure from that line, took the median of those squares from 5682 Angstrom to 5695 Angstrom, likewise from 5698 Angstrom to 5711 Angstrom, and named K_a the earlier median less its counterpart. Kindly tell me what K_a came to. -10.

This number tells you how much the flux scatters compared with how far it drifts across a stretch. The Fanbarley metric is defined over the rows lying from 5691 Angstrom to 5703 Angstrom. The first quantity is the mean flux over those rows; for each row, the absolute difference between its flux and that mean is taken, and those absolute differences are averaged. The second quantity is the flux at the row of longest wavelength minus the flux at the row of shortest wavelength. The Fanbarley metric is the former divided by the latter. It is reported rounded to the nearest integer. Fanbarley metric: -1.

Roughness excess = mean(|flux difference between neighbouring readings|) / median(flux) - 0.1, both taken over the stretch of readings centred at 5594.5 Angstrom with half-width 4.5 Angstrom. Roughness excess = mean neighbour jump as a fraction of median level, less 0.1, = -0.023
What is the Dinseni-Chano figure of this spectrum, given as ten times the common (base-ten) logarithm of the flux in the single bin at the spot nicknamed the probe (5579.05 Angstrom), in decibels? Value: 16.51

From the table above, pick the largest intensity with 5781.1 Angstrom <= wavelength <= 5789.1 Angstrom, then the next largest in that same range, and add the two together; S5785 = 84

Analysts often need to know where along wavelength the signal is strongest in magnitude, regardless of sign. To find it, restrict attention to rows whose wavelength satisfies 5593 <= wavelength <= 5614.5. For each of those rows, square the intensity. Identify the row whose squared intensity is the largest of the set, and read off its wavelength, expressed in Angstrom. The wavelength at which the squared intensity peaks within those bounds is 5593.20 Angstrom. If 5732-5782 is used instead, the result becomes 5759.17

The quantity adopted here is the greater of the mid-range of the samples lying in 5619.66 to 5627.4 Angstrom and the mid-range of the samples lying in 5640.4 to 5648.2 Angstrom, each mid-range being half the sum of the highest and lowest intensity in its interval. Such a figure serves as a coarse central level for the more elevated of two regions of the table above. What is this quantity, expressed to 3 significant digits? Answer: 46.0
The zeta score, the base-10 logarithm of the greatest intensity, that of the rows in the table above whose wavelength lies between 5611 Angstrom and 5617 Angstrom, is 1.67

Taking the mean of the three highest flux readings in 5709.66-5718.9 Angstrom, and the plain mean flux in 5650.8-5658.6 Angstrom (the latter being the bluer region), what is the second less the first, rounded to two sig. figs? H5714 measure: -5.6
